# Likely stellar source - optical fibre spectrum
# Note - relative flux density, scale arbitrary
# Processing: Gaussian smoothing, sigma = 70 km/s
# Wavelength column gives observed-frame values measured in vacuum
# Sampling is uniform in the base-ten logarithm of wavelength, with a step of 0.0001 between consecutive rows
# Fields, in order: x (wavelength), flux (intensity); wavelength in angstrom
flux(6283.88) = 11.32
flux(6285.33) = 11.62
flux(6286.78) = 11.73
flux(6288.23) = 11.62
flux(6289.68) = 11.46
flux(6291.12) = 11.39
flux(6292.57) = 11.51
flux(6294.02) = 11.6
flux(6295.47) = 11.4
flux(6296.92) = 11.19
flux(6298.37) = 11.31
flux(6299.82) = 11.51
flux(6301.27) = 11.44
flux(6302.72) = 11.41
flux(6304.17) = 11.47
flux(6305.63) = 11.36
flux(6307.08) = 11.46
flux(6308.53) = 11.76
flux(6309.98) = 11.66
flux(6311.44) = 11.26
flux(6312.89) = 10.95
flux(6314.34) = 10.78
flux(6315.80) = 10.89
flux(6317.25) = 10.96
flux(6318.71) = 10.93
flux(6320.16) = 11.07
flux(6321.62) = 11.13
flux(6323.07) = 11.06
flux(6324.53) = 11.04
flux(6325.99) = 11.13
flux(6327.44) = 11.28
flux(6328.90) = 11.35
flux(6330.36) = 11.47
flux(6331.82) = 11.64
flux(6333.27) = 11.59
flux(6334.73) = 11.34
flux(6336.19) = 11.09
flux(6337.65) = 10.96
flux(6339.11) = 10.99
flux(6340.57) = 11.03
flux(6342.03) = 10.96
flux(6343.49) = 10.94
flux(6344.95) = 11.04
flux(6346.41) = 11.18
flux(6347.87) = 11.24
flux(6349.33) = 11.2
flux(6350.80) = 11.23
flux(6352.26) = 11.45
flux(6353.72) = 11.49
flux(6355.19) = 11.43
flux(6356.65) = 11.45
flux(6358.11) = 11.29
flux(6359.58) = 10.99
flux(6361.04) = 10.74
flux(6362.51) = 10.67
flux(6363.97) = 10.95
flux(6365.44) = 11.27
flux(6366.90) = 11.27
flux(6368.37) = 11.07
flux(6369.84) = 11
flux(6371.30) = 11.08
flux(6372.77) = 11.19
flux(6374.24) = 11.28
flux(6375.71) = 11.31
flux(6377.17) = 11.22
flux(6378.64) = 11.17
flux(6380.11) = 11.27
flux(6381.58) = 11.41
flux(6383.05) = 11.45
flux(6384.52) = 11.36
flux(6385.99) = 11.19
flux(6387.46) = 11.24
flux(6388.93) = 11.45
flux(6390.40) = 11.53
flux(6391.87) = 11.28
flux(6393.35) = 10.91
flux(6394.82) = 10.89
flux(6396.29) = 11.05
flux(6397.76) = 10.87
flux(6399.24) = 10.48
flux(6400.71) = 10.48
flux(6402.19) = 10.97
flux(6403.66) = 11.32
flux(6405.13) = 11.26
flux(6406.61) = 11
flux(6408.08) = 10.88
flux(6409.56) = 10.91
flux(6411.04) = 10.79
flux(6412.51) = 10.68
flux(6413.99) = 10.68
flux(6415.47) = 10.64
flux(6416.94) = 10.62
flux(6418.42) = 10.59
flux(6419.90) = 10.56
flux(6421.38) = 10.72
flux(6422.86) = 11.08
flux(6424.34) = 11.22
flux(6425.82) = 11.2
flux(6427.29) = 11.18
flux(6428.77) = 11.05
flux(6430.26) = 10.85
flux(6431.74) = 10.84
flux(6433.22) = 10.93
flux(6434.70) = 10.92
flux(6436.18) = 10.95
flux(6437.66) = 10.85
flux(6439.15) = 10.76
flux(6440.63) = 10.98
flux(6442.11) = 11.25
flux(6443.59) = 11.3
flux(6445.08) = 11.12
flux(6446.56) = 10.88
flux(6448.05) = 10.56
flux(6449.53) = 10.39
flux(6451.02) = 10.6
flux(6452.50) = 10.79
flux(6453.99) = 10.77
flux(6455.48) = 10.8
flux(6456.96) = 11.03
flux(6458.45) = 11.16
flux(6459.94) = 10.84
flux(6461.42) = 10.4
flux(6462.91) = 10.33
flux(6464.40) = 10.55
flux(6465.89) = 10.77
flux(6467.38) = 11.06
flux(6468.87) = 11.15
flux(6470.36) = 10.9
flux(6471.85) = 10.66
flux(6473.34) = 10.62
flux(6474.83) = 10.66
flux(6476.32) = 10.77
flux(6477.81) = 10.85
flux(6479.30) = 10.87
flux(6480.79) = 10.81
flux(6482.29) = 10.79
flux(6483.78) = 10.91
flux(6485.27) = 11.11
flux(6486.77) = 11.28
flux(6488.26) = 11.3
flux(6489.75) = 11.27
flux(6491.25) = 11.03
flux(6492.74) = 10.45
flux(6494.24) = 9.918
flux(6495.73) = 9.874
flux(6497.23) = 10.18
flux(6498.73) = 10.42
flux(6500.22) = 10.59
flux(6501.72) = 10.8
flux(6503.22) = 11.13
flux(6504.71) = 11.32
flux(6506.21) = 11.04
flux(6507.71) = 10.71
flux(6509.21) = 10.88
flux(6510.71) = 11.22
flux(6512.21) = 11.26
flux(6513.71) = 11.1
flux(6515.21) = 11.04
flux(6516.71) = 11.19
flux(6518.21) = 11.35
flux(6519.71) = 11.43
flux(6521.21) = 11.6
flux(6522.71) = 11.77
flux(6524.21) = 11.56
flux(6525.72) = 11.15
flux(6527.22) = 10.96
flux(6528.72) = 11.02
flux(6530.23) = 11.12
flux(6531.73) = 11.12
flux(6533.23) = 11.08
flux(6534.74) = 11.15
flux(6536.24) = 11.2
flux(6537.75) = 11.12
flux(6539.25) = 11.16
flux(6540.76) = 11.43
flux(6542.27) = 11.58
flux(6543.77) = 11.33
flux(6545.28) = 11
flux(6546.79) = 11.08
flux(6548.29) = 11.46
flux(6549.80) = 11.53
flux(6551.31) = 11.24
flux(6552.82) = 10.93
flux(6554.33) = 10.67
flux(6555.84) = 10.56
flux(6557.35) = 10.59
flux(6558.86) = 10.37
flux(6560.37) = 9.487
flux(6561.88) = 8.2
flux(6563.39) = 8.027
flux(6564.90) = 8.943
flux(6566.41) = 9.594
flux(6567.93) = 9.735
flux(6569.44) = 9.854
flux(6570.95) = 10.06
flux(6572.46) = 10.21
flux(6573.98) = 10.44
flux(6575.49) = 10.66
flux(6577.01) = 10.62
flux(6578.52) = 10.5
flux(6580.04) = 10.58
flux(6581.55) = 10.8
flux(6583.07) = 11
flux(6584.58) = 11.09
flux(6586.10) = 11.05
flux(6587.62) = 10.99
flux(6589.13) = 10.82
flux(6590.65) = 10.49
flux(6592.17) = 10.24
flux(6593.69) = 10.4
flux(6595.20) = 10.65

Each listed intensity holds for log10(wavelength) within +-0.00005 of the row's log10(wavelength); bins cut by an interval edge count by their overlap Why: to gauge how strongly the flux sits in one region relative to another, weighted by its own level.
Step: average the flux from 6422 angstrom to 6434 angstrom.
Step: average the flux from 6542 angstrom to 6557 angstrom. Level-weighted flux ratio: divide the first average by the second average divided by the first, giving 11.0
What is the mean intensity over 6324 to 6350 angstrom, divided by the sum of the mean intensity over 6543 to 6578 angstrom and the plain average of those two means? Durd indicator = 0.532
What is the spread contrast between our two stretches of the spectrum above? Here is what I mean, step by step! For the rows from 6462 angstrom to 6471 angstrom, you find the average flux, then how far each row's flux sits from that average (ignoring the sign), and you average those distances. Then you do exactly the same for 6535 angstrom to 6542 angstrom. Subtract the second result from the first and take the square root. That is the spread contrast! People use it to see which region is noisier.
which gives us 0.38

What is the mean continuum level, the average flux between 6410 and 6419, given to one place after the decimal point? 10.7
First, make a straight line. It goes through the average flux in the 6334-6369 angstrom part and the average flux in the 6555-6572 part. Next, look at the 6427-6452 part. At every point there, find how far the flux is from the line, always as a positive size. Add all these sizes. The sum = 7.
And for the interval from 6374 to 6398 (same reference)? 6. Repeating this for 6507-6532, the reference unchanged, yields 22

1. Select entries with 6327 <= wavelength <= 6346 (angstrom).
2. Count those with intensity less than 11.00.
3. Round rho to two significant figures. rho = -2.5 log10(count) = -1.5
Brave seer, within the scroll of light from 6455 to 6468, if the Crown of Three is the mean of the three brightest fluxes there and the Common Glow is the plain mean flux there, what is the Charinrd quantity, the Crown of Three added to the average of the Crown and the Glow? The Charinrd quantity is 22.0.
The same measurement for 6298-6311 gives 23.2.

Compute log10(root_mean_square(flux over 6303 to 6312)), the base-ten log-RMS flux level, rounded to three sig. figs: 1.06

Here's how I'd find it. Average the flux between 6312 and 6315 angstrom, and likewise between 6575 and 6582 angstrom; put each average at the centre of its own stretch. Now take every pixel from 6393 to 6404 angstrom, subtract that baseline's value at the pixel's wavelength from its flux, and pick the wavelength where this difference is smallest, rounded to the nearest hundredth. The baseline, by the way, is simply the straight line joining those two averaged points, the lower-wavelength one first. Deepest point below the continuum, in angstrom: 6399.24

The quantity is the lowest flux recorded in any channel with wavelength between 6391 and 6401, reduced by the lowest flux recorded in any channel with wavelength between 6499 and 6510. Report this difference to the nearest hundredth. -0.11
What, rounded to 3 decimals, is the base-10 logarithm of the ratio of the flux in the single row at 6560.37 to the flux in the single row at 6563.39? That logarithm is 0.073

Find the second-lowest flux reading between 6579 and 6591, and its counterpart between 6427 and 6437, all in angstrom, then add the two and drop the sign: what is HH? 21.4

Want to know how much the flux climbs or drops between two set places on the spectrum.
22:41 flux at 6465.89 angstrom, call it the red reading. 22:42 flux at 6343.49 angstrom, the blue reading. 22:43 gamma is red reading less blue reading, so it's -0.2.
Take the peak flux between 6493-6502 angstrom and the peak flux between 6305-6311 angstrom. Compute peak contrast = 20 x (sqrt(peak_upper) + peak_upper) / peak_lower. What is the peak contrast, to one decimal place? 24.0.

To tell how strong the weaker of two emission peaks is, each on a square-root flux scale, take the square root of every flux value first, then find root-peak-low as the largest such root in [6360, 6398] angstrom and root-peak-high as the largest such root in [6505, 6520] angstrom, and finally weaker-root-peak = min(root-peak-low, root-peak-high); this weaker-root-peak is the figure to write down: 3.38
